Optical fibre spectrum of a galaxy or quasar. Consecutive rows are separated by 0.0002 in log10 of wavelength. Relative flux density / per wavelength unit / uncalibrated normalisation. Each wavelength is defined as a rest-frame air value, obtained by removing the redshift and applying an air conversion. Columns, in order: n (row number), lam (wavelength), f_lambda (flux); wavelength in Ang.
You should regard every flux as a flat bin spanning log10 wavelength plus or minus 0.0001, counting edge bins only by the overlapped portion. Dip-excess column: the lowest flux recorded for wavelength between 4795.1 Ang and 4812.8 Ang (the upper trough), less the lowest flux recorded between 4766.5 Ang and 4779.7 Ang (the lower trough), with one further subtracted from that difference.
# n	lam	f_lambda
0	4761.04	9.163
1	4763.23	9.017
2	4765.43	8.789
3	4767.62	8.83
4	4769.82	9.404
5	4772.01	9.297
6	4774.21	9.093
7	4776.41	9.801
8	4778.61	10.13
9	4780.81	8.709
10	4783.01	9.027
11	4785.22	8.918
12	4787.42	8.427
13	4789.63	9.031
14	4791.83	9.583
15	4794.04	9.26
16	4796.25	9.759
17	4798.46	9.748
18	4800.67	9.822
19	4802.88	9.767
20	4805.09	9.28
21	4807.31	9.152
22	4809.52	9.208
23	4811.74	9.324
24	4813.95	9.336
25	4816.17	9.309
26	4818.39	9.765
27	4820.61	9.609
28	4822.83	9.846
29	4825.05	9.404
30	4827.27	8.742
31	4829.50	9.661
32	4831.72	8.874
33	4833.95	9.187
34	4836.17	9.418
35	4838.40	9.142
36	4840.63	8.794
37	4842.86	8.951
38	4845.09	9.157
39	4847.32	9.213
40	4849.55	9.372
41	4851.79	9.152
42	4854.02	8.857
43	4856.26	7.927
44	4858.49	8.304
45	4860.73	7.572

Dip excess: -0.68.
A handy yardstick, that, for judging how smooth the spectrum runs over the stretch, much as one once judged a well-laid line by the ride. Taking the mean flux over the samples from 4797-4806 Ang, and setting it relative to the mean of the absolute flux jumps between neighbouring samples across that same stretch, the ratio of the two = 47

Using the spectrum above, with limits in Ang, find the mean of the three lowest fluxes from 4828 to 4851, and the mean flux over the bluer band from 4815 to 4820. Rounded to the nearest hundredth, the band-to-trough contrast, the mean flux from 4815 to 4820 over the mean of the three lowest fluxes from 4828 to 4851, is 1.07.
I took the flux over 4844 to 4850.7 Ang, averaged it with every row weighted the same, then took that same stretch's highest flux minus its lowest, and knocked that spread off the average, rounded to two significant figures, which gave 9.0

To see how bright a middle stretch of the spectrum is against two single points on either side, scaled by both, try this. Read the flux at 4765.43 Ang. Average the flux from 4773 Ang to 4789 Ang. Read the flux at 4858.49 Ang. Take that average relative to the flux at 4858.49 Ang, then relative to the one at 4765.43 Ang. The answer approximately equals 0.125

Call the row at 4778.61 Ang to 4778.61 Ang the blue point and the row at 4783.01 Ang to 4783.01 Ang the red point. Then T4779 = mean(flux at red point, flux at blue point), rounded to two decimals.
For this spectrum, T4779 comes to 9.58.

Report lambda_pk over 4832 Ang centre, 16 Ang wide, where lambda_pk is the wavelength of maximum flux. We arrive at 4829.50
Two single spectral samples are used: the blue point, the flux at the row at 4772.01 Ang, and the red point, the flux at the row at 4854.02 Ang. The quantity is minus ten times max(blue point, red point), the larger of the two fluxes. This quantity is -93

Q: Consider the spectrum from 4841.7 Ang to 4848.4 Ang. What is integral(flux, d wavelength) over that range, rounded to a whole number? 61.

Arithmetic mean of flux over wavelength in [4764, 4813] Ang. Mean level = 9.29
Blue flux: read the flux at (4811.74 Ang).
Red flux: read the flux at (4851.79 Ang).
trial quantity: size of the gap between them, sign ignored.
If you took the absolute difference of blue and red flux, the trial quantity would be 0.17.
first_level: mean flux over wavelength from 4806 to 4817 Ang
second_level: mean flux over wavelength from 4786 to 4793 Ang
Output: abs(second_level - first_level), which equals 0.25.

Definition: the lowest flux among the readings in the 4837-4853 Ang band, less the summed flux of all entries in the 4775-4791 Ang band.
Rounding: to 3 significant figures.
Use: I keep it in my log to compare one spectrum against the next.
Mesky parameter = -55.2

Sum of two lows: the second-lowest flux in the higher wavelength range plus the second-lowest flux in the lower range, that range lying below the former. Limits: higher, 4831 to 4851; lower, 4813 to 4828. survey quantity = 18.2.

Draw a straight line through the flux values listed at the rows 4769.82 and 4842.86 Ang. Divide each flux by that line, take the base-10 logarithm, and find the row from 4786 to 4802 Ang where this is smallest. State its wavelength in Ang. 4787.42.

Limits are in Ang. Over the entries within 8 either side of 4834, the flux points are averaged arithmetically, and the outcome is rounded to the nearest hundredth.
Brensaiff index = 9.12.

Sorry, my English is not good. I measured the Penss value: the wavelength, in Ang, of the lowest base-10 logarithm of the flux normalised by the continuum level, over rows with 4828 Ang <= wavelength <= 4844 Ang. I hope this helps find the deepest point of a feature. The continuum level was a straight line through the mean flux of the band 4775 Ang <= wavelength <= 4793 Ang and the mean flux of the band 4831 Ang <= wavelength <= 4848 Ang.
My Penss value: 4840.63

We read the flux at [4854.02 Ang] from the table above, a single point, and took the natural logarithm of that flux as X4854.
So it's 2.18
